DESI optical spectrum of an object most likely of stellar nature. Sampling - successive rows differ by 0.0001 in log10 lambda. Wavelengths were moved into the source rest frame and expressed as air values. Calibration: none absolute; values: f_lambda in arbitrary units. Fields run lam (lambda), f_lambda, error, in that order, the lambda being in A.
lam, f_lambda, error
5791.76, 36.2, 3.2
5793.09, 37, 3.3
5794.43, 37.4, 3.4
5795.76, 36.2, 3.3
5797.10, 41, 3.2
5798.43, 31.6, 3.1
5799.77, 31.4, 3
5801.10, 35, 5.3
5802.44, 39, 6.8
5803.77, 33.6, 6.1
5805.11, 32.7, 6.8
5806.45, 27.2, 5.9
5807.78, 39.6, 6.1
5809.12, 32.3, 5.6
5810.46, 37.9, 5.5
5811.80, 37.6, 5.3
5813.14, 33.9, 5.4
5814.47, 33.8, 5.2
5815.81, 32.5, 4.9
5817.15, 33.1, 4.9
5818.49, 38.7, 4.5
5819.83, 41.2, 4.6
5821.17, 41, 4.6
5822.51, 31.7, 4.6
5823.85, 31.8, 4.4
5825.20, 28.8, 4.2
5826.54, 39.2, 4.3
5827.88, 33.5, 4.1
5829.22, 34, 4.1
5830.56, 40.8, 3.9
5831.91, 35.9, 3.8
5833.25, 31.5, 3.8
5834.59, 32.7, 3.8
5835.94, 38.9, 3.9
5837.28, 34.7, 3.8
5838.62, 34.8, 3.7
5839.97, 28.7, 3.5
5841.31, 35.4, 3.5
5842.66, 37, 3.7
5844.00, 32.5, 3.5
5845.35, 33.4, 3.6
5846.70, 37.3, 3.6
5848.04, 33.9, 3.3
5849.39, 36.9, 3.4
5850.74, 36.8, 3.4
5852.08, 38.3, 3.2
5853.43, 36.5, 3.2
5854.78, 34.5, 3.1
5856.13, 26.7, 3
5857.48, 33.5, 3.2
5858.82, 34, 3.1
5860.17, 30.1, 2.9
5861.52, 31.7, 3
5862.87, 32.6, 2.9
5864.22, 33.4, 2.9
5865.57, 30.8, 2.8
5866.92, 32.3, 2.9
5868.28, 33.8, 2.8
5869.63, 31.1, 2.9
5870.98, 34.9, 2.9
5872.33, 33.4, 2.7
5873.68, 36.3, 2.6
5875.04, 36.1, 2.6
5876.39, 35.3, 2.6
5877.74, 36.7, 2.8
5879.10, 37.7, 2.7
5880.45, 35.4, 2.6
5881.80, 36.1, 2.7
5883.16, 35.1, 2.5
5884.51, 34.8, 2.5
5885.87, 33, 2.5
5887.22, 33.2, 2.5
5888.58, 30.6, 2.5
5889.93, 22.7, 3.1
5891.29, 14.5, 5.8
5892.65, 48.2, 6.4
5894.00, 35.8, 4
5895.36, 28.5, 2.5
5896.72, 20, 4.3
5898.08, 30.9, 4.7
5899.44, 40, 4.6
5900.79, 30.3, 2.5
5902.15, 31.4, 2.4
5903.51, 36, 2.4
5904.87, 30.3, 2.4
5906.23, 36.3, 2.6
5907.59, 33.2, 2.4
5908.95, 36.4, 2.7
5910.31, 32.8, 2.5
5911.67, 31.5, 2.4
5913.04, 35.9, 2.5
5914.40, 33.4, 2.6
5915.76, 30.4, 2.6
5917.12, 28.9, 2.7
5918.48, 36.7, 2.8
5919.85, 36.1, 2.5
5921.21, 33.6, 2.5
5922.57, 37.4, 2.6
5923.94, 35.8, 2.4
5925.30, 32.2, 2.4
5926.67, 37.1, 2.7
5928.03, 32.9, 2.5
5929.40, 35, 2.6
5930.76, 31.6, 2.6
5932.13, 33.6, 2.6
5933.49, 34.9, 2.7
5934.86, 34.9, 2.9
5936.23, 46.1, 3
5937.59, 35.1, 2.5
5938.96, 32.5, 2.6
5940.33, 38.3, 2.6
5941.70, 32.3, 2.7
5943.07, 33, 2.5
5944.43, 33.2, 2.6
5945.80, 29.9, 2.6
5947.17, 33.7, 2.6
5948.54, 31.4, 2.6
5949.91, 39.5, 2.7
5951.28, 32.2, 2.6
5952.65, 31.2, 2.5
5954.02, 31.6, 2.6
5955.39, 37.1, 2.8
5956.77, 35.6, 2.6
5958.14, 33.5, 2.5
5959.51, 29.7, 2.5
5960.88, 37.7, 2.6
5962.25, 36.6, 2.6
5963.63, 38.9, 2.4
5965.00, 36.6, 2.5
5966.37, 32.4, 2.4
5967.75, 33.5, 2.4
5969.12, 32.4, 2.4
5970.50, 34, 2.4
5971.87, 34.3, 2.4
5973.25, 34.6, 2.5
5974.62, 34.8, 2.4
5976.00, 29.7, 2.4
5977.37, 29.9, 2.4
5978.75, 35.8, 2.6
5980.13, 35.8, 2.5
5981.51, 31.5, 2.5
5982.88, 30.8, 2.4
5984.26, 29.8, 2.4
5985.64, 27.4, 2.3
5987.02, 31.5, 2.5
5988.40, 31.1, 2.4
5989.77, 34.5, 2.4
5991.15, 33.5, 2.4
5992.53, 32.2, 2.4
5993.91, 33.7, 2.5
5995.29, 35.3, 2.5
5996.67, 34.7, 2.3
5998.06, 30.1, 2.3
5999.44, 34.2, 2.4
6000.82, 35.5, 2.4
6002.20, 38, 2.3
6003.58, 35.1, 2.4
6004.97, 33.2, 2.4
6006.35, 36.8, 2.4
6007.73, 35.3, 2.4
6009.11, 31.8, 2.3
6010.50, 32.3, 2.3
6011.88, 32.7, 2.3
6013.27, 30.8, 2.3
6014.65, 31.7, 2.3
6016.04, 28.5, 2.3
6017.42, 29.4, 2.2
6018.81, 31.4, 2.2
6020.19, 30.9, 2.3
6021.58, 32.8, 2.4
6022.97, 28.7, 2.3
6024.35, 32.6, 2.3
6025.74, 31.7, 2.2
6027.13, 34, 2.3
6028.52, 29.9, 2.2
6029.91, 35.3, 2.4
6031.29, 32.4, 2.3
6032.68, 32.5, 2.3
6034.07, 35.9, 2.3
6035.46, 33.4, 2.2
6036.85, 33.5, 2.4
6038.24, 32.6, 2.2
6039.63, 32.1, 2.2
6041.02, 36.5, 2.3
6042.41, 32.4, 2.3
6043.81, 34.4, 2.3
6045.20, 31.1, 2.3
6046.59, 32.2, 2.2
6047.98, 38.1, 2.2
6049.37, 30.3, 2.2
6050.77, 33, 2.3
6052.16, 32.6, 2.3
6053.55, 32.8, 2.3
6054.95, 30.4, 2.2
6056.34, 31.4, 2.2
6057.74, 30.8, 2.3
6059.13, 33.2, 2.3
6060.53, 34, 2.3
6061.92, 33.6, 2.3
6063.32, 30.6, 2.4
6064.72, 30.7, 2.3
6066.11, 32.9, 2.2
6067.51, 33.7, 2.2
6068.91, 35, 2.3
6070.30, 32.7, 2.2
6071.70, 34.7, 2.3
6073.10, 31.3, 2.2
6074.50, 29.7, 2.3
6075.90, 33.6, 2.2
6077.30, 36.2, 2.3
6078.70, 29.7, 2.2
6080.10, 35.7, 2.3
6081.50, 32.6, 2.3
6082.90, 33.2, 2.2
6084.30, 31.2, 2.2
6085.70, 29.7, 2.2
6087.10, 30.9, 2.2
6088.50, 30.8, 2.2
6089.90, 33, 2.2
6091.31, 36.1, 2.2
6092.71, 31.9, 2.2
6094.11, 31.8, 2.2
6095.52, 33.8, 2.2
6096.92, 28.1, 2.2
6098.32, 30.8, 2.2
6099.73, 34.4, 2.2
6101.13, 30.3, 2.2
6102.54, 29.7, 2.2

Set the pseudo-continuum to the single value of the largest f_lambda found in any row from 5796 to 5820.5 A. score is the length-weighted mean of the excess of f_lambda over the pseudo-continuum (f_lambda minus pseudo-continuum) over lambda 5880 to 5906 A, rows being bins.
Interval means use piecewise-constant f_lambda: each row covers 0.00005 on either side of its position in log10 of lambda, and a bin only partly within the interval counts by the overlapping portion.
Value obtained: -9.2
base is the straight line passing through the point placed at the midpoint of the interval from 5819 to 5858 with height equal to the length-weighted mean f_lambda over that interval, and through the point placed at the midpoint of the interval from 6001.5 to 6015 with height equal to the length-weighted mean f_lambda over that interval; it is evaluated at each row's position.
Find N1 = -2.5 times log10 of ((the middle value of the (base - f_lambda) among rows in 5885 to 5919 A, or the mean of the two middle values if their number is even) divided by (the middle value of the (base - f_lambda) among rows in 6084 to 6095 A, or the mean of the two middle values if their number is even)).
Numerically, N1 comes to 0.1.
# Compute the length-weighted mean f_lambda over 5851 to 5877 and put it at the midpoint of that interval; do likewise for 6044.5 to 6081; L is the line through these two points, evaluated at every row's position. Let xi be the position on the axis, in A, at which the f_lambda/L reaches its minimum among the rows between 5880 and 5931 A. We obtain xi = 5891.29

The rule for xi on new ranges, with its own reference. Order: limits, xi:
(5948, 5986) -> 5985.64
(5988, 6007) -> 5998.06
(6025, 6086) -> 6074.50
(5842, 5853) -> 5844.00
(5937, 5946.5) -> 5945.80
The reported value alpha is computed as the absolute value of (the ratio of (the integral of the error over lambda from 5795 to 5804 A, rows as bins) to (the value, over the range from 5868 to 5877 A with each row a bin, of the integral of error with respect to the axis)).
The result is 1.6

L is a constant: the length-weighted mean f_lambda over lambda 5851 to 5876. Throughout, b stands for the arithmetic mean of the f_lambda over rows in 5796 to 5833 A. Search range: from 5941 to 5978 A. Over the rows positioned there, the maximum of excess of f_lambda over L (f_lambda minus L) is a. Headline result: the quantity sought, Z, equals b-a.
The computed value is 29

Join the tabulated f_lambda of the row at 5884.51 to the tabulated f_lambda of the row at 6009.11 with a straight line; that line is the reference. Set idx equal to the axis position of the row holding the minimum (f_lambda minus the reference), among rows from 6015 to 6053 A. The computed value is 6016.04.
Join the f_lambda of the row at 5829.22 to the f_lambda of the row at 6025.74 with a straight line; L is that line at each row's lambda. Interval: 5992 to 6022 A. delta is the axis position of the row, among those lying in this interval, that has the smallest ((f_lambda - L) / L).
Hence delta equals 6016.04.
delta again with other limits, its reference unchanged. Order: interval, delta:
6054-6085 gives 6074.50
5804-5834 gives 5806.45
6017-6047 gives 6022.97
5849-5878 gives 5856.13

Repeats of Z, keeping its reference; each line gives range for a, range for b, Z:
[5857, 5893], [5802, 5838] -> 20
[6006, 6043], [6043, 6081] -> 29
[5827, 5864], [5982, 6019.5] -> 25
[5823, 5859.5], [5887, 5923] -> 25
